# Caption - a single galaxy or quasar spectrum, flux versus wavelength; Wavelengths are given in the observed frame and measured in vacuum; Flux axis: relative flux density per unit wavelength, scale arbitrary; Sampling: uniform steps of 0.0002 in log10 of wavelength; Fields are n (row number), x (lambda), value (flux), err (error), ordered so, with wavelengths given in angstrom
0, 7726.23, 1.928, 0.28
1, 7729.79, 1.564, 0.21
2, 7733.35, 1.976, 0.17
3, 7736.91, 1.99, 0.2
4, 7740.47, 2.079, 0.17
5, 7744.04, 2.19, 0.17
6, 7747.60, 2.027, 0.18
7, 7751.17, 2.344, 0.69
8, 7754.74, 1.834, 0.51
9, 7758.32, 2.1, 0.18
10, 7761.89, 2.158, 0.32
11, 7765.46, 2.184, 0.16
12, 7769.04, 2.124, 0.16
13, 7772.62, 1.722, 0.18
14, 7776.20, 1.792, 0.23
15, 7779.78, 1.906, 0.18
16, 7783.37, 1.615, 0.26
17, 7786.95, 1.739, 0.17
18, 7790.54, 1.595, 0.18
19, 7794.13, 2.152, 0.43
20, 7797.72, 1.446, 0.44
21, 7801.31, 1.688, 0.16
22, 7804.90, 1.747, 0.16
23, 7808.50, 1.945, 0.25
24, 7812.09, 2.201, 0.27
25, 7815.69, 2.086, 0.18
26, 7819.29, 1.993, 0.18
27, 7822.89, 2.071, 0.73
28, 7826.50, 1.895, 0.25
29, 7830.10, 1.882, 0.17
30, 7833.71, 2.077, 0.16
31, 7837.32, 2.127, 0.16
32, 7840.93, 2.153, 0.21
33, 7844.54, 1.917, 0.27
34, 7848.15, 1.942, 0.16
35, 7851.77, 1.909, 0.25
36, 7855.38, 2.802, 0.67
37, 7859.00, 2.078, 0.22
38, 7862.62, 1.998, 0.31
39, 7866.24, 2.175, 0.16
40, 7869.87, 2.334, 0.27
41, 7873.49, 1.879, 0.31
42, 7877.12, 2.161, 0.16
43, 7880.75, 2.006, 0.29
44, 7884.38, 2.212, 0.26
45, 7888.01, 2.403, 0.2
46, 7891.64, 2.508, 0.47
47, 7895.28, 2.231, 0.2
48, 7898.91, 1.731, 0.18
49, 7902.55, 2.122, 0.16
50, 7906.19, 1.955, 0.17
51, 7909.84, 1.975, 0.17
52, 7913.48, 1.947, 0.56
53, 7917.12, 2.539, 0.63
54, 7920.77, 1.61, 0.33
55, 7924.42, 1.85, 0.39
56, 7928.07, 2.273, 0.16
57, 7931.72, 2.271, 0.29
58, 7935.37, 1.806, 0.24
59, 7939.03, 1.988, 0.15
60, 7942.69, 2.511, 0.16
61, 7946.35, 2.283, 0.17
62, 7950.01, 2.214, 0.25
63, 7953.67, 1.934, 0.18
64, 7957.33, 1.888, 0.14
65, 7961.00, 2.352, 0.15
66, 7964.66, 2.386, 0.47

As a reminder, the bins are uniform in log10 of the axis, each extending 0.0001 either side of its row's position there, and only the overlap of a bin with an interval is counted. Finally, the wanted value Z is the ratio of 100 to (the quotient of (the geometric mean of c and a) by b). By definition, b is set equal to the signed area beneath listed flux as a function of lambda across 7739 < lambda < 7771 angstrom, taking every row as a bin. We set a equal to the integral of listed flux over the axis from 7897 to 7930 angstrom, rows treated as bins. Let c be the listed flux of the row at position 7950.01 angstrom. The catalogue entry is 559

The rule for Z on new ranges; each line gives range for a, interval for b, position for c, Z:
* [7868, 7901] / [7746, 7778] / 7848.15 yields 552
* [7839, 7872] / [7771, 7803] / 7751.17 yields 432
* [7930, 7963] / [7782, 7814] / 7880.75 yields 483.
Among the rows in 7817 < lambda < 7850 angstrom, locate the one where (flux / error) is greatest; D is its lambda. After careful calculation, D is 7837.32 angstrom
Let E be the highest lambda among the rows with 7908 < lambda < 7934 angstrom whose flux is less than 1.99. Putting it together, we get 7924.42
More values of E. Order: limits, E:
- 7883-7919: 7913.48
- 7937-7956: 7953.67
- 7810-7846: 7844.54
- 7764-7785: 7783.37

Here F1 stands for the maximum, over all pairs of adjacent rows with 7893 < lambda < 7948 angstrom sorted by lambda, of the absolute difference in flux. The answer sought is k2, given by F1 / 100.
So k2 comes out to 0.009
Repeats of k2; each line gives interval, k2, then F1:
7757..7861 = 0.009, 0.9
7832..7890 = 0.009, 0.9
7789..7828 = 0.007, 0.7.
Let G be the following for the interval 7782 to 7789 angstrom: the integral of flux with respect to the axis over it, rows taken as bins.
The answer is 11.7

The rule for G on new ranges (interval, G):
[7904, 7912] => 15.8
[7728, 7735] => 12.4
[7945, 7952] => 15.7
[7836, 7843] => 14.9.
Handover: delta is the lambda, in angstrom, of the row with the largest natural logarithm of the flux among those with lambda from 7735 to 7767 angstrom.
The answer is 7751.17 angstrom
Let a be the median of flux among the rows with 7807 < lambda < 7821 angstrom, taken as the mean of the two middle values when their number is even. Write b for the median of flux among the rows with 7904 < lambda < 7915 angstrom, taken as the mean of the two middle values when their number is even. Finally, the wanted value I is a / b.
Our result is 1.04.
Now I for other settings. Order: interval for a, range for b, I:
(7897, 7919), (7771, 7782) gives 1.10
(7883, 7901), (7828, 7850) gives 1.11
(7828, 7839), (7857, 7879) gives 0.98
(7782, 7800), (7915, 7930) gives 0.78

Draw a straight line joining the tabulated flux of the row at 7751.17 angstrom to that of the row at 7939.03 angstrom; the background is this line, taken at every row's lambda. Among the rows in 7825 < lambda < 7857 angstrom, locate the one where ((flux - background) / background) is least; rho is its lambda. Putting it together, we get 7830.10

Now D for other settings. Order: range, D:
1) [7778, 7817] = 7815.69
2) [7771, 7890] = 7866.24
